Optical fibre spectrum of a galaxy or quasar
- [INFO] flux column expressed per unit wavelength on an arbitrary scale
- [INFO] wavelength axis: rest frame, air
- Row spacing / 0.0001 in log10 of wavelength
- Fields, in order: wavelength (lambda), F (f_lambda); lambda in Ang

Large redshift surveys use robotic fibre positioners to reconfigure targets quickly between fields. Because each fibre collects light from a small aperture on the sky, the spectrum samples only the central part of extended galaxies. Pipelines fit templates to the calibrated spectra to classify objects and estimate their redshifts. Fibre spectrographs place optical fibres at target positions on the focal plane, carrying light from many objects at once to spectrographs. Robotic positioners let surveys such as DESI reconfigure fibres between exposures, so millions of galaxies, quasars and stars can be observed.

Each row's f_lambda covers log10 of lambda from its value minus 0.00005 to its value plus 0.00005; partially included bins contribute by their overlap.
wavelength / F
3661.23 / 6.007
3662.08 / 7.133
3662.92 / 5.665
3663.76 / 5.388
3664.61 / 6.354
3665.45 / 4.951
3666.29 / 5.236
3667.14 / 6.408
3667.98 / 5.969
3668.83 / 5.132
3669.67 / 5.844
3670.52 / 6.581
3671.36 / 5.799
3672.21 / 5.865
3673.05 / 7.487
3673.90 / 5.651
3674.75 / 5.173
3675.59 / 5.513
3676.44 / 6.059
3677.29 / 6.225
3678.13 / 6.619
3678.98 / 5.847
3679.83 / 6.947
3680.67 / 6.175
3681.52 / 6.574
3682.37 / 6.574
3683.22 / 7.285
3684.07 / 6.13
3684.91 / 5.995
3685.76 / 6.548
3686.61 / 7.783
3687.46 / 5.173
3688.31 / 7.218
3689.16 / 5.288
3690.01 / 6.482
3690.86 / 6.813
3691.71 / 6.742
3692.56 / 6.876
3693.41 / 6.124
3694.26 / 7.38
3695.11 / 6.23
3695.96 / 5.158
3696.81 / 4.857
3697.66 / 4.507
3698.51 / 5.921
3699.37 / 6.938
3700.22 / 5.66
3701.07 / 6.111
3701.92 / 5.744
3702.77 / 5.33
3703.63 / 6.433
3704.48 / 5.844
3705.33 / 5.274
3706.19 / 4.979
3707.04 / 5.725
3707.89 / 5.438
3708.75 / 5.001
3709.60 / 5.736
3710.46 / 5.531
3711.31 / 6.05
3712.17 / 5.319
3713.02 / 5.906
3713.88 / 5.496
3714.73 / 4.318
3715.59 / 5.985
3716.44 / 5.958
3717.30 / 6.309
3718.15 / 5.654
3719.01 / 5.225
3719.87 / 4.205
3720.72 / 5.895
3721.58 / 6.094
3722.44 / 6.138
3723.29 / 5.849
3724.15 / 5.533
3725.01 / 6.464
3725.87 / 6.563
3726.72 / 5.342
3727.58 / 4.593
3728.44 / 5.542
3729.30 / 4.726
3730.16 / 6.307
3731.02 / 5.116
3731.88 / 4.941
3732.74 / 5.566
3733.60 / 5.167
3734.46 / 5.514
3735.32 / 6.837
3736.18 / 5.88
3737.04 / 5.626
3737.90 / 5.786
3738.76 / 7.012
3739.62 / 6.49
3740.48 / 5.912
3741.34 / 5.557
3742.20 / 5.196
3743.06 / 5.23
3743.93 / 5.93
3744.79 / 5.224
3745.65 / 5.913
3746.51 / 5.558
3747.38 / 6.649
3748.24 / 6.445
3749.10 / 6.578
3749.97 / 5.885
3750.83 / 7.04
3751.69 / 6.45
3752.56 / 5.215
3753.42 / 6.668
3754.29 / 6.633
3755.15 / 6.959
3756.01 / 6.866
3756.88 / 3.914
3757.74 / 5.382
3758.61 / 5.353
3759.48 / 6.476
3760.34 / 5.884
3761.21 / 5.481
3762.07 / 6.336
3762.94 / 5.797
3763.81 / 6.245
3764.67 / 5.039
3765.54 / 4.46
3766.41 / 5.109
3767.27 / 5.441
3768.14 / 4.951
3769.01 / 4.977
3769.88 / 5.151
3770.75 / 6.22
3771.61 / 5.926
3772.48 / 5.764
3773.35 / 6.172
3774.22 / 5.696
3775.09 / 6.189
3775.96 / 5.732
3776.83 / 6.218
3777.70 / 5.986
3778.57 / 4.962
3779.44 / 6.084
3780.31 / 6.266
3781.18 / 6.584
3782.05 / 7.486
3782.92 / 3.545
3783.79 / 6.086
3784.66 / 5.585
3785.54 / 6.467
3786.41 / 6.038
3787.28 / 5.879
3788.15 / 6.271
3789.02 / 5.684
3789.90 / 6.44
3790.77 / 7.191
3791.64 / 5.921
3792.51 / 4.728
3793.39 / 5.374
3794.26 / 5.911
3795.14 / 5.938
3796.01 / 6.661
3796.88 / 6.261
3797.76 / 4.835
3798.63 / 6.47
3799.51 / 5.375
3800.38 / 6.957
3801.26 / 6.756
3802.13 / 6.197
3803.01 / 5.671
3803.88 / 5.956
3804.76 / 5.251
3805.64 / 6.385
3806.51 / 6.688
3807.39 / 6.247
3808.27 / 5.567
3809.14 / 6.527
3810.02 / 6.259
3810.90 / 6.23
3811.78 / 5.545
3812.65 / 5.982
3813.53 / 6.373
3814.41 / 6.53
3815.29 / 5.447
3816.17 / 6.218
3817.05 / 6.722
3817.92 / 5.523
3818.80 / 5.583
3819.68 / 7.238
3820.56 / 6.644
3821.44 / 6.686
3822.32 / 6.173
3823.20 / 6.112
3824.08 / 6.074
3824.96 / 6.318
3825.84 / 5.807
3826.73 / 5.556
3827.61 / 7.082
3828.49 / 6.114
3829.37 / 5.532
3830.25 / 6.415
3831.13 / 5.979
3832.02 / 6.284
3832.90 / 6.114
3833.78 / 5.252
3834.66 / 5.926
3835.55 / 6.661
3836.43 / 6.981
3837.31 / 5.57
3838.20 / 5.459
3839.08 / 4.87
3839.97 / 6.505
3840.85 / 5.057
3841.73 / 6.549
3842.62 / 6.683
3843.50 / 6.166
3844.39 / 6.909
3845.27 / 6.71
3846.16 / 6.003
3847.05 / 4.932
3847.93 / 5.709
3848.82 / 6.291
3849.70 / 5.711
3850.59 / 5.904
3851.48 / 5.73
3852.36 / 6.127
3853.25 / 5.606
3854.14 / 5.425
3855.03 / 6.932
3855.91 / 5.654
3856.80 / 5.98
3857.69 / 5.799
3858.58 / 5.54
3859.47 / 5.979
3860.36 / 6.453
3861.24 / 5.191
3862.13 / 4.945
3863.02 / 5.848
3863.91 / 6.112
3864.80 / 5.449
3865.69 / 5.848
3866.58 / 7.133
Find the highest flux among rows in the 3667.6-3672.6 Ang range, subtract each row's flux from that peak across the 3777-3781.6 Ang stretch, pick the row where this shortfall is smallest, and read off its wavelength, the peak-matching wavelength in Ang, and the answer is 3781.18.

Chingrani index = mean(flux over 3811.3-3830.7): 6.17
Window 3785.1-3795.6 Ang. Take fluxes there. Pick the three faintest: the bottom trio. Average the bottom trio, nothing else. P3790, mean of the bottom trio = 5.26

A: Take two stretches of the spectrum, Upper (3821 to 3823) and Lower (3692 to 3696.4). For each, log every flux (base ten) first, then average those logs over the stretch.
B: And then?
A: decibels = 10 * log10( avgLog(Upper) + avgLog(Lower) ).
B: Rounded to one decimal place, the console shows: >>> 2.1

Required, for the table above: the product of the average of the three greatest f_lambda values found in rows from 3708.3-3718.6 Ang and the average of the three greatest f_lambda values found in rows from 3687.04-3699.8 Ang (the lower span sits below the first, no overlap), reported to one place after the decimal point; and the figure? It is 43.9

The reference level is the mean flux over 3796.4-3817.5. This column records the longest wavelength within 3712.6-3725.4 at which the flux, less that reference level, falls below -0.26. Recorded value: 3724.15 Ang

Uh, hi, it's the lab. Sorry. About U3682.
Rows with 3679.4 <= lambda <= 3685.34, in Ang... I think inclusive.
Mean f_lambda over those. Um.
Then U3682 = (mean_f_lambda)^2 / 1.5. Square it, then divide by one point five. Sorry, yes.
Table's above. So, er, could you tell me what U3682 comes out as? 28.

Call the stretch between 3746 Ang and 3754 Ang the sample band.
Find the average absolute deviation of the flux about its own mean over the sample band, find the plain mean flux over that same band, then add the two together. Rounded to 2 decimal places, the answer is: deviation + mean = 6.76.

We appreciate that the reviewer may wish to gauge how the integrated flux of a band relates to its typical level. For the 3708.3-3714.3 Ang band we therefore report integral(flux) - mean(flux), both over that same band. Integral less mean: 27.8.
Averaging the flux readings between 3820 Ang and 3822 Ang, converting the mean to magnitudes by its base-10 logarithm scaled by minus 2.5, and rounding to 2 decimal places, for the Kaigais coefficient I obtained -2.06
